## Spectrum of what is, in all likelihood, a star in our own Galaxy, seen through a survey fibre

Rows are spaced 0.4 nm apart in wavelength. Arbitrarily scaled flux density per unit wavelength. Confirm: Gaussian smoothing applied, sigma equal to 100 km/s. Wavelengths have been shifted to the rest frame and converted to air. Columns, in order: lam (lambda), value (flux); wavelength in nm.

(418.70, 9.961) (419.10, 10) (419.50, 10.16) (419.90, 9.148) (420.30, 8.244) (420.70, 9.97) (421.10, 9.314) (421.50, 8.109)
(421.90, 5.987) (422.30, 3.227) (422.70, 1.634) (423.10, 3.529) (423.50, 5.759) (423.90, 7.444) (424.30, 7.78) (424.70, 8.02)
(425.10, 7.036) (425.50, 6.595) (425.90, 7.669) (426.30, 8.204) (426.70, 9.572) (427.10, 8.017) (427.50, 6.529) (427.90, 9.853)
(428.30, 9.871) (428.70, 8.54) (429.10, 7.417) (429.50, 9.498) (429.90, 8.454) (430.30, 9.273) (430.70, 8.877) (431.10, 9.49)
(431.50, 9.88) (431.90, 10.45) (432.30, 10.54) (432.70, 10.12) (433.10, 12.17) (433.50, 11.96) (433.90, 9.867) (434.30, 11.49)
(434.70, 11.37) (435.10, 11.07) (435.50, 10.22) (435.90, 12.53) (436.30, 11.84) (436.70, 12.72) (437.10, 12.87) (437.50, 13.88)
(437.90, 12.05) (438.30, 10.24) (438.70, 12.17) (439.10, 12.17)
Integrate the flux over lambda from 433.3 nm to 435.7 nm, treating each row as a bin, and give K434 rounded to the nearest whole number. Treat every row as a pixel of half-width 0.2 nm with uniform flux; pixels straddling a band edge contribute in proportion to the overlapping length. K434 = 26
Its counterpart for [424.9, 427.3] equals 19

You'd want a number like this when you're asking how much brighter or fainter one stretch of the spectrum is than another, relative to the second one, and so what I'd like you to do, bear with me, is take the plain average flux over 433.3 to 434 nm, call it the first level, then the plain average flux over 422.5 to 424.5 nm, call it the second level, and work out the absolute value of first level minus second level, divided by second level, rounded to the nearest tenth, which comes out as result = 1.1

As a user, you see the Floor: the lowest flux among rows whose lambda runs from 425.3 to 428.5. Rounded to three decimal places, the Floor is 6.529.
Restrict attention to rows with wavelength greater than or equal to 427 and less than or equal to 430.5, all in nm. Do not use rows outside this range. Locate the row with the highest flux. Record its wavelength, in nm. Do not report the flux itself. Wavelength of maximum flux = 428.30 nm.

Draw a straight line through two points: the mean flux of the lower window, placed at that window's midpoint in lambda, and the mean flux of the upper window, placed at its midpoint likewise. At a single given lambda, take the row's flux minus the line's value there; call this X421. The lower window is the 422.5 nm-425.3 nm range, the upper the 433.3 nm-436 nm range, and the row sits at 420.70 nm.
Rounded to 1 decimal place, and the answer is 5.7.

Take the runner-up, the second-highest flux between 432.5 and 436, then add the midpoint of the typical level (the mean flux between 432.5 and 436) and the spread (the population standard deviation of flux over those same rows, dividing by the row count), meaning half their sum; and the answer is 18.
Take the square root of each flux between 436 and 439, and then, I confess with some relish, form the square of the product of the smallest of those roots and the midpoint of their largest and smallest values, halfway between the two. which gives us 123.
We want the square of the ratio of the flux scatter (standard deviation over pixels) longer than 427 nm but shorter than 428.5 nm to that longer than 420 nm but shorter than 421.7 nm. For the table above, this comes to 3.3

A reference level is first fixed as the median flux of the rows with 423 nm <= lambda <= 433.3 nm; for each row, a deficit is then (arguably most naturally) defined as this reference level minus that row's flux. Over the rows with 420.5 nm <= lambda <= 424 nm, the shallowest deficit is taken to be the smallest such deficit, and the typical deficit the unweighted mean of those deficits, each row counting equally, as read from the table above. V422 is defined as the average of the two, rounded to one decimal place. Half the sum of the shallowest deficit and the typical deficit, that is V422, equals 0.5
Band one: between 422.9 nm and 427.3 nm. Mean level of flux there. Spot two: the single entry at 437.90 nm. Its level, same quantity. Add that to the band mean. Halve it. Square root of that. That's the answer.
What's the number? 3.11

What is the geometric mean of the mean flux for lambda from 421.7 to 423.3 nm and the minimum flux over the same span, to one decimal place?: 2.4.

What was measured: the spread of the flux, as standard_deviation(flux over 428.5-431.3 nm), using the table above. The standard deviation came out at 0.7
